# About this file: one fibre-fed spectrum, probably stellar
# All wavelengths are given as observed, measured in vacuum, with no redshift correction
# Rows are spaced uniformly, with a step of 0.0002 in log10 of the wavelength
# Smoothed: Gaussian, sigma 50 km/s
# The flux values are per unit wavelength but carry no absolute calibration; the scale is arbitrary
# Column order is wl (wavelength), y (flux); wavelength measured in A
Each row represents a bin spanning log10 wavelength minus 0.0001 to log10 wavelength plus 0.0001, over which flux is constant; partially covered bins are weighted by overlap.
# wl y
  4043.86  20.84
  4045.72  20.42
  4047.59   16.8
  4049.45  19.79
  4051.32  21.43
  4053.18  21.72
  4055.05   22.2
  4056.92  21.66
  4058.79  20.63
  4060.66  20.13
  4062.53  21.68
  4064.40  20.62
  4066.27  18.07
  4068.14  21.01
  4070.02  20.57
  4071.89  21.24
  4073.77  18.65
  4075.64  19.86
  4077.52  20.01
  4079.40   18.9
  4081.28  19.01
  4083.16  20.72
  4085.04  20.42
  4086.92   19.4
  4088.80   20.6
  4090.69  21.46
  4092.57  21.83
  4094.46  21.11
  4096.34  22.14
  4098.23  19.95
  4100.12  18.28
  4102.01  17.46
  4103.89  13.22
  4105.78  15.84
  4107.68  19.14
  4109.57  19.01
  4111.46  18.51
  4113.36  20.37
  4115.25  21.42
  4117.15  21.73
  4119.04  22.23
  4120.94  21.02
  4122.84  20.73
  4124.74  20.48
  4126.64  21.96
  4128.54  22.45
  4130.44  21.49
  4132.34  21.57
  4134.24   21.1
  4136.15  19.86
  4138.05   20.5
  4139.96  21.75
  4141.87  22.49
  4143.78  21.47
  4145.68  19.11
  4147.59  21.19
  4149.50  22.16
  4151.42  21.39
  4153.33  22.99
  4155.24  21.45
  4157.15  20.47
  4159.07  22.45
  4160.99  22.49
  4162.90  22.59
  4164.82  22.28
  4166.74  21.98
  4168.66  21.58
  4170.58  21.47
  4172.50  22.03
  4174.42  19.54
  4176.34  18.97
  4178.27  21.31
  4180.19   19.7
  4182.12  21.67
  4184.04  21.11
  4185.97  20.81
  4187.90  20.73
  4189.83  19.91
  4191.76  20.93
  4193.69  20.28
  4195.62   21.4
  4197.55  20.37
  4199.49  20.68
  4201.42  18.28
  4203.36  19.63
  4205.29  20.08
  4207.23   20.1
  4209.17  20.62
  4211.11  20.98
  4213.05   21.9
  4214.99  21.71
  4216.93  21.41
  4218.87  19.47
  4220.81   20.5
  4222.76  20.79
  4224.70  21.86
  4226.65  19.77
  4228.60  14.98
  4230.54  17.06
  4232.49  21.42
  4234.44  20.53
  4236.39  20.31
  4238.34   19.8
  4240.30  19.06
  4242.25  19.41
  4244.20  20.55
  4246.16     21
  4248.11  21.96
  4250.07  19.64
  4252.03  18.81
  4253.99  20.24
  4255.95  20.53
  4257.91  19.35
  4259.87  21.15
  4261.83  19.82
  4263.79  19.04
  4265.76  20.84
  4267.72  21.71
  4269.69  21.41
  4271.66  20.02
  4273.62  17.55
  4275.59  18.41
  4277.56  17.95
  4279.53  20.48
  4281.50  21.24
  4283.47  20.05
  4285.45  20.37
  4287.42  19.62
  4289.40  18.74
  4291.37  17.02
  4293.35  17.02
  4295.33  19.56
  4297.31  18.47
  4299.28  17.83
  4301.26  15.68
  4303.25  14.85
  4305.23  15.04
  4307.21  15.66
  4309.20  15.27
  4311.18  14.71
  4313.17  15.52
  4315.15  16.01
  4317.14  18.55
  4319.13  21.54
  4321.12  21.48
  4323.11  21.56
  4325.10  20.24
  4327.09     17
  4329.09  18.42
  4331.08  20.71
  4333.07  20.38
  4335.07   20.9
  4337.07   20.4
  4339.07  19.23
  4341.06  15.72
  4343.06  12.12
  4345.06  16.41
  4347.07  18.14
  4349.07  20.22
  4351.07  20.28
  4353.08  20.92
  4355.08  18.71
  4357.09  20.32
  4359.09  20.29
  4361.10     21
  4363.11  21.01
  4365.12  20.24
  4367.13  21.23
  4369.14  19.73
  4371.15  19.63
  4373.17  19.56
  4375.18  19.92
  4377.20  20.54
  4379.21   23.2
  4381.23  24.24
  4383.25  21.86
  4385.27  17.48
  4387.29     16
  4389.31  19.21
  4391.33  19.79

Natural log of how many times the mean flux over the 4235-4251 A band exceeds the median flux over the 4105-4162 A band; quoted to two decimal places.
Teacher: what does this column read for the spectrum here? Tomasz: -0.06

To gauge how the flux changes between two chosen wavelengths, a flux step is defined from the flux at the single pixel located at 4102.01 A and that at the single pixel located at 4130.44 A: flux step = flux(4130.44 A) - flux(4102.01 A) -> 4.0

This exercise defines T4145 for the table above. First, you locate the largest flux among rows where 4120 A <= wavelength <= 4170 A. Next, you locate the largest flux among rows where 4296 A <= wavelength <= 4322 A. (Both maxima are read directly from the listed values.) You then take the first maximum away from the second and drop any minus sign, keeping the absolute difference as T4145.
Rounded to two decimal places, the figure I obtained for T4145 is 1.45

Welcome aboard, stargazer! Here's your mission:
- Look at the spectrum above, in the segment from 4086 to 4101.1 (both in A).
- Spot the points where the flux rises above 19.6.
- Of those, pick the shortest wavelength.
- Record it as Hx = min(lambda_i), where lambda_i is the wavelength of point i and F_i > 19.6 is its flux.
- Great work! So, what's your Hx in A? 4088.80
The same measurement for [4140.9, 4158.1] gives 4141.87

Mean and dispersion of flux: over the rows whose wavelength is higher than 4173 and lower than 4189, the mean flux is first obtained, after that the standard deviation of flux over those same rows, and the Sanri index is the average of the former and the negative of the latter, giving 9.8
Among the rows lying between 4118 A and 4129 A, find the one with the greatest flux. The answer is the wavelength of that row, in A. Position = 4128.54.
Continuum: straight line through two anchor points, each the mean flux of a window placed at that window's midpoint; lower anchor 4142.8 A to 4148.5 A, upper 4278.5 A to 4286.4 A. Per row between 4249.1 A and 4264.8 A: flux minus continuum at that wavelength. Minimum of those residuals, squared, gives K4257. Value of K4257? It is 3.0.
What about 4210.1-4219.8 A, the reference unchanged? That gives 1.2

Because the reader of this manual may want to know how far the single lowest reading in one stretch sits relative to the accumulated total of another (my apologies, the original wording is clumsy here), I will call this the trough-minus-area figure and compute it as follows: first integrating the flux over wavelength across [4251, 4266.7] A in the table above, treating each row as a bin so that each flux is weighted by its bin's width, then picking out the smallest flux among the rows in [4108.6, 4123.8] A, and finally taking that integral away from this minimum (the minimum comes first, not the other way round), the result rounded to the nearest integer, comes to -295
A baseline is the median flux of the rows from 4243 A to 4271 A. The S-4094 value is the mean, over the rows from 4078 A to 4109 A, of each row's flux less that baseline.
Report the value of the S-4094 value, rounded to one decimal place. -1.2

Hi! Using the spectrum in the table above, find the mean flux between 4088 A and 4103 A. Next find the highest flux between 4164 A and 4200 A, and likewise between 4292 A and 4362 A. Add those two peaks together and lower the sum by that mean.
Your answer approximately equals 23.5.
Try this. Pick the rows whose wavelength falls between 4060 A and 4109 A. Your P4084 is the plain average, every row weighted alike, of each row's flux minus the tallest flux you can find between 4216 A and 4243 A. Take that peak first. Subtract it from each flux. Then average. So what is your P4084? -2.2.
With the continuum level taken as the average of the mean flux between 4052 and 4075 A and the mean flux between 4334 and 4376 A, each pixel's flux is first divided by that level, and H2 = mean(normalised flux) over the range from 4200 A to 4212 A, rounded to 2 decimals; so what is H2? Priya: 1.00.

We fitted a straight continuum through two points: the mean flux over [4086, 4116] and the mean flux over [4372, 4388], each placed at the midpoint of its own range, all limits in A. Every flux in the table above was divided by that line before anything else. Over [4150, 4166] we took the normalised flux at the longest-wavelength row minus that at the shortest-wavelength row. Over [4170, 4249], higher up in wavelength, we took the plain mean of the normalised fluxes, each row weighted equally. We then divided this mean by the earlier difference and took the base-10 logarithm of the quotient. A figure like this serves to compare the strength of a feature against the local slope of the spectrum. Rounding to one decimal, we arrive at 1.4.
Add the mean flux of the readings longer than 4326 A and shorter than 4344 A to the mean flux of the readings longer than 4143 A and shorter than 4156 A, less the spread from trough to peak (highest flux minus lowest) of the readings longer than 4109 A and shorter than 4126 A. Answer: 36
